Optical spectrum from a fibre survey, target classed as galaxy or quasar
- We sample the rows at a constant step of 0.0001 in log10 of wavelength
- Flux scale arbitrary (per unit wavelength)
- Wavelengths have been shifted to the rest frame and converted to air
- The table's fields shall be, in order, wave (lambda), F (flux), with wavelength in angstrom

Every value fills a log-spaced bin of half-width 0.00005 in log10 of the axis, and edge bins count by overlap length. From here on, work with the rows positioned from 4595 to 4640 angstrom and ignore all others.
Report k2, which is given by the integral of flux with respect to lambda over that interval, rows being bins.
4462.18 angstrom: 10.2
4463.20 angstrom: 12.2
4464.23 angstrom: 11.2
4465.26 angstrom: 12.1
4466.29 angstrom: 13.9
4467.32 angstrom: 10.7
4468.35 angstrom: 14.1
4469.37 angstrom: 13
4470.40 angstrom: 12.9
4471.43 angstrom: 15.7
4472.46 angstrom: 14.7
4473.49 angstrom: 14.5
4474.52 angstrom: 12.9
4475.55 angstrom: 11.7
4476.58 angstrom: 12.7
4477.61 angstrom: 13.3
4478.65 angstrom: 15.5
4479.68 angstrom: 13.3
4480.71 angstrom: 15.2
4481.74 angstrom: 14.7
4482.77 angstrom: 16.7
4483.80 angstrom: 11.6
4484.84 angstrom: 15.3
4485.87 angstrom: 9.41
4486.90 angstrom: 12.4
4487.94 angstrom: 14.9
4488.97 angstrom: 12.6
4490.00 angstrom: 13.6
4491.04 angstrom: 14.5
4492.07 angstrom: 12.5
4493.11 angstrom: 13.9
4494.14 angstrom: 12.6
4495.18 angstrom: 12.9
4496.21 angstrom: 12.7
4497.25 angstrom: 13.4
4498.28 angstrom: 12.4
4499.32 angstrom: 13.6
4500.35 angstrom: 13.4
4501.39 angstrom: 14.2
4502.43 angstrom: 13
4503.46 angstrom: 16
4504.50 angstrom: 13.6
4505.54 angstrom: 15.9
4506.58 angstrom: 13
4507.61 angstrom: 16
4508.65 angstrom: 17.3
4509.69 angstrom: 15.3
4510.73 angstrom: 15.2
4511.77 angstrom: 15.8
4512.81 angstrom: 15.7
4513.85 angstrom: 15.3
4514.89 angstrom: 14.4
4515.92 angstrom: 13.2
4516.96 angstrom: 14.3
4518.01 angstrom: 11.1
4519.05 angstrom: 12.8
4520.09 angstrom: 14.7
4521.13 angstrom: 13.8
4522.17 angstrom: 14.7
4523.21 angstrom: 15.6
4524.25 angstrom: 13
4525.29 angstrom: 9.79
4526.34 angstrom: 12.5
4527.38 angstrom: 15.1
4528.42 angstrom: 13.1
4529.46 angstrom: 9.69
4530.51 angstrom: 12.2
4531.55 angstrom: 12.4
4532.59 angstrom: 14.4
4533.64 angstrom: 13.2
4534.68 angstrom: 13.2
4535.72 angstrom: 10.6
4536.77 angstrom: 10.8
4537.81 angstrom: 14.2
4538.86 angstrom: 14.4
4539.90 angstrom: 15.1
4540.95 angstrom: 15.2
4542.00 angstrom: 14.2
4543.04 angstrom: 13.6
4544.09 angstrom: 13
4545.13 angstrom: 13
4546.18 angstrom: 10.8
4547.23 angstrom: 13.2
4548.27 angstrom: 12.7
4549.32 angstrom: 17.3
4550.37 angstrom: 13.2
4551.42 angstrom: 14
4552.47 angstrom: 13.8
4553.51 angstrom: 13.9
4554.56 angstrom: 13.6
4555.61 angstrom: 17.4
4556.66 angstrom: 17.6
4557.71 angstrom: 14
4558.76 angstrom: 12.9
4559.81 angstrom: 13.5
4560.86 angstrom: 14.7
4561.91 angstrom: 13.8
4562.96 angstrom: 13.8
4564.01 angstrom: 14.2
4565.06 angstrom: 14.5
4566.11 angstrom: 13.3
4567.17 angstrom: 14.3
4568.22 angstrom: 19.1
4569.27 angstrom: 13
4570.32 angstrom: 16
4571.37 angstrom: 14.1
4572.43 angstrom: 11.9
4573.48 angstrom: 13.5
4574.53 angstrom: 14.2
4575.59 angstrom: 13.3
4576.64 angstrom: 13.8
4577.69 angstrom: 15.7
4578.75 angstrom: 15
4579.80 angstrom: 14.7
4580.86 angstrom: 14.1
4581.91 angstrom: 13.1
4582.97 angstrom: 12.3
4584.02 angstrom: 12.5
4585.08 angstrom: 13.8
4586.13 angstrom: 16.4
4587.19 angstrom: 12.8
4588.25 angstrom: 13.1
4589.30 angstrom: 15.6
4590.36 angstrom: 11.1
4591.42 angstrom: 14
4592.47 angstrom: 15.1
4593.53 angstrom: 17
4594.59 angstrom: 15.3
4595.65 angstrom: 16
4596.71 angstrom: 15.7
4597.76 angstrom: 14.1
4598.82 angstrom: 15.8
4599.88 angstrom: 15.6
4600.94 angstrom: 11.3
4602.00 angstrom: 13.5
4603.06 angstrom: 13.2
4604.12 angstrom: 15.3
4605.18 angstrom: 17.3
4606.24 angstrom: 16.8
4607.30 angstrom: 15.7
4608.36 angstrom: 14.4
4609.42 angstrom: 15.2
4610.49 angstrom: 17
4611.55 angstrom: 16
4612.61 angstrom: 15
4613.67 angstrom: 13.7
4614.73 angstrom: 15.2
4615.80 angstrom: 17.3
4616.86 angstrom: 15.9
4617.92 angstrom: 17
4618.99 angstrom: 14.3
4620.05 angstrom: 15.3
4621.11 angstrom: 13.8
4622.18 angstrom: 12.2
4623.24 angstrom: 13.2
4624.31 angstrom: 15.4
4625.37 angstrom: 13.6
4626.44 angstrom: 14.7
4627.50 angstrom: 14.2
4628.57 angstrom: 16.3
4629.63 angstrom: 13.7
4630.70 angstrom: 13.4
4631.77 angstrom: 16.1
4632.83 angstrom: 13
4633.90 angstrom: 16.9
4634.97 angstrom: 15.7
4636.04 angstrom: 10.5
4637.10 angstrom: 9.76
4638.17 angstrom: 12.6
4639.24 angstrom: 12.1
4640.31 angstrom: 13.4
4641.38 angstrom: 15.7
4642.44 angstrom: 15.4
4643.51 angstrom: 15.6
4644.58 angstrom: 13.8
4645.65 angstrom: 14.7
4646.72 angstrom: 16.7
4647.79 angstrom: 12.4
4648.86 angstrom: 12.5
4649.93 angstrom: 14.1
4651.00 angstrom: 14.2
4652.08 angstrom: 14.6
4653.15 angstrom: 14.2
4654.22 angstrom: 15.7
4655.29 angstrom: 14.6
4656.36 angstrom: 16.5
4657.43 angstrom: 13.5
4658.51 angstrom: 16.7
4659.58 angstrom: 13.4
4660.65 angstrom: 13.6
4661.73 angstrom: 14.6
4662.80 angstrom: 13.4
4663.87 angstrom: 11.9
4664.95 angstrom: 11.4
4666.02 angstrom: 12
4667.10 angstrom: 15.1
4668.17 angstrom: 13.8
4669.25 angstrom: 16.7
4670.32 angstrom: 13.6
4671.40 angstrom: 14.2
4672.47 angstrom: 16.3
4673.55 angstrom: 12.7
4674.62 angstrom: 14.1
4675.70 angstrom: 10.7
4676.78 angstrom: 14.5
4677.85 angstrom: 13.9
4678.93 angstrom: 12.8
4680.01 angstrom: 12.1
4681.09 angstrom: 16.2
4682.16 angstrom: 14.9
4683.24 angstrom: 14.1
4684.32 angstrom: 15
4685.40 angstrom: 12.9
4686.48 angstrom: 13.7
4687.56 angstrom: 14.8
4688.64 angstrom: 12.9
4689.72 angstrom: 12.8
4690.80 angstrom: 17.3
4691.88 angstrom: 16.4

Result 657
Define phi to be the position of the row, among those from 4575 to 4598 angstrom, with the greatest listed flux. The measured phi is 4593.53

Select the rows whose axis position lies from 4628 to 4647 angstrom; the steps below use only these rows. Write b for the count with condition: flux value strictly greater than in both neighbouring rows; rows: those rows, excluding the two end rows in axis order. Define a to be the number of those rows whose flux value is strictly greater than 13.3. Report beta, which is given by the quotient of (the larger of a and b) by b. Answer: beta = 2.60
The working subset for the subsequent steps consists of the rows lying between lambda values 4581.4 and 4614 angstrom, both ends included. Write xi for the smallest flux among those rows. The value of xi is 11.1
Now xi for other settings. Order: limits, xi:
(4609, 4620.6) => 13.7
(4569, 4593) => 11.1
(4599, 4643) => 9.76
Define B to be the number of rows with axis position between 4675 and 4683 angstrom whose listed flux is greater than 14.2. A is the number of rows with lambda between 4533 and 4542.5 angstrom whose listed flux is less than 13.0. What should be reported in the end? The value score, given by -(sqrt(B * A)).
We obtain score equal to -2.4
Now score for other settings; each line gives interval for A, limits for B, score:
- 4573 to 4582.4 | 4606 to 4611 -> 0.0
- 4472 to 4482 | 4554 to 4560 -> -2.4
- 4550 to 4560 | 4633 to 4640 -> -1.4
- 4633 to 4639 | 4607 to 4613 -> -4.2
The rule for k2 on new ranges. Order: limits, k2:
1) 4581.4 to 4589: 103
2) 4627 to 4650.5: 330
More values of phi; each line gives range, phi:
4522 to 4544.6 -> 4523.21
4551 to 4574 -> 4568.22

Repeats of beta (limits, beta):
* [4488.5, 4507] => 1.25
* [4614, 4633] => 2.14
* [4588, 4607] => 2.33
